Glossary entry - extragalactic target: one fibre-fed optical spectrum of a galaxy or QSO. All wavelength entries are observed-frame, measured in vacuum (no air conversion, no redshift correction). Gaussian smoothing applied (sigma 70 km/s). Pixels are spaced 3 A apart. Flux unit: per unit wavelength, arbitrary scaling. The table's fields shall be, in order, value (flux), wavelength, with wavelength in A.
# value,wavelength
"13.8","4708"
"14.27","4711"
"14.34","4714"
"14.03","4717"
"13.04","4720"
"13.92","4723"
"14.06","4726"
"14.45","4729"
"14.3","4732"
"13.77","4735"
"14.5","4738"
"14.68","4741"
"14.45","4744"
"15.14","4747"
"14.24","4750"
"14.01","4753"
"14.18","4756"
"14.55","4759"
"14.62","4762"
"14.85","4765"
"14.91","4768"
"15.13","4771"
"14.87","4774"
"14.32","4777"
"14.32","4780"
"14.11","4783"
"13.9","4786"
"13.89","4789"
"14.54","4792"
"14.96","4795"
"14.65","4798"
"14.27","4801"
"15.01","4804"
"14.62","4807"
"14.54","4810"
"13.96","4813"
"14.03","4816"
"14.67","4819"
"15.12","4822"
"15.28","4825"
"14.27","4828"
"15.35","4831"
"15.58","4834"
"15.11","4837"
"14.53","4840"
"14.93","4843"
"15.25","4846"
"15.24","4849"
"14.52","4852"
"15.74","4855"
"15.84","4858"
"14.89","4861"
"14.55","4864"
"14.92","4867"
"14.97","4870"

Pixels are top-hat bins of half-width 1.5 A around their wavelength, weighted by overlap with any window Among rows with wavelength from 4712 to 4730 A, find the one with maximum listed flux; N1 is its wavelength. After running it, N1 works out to 4729 A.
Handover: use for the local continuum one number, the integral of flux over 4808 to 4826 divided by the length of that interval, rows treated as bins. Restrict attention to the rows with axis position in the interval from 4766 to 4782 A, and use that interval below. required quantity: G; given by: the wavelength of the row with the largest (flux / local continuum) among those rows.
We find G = 4771 A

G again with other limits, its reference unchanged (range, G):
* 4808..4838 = 4834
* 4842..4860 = 4858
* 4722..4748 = 4747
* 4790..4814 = 4804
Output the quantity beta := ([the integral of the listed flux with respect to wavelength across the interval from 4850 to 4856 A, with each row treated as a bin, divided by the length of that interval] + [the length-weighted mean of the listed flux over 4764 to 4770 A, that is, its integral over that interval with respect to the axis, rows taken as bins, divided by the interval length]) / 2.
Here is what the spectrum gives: 15.0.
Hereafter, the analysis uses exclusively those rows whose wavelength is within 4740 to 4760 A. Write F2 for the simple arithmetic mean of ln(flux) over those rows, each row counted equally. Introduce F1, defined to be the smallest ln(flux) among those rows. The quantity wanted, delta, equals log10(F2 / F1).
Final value 0.005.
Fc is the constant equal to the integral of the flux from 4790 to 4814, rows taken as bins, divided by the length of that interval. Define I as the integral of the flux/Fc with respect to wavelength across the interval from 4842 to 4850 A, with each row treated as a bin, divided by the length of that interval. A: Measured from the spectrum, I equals 1.04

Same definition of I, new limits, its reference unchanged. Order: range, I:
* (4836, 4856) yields 1.03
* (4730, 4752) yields 0.99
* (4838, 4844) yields 1.01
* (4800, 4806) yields 1.01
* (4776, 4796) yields 0.98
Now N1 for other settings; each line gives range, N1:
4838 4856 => 4855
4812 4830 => 4825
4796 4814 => 4804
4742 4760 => 4747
